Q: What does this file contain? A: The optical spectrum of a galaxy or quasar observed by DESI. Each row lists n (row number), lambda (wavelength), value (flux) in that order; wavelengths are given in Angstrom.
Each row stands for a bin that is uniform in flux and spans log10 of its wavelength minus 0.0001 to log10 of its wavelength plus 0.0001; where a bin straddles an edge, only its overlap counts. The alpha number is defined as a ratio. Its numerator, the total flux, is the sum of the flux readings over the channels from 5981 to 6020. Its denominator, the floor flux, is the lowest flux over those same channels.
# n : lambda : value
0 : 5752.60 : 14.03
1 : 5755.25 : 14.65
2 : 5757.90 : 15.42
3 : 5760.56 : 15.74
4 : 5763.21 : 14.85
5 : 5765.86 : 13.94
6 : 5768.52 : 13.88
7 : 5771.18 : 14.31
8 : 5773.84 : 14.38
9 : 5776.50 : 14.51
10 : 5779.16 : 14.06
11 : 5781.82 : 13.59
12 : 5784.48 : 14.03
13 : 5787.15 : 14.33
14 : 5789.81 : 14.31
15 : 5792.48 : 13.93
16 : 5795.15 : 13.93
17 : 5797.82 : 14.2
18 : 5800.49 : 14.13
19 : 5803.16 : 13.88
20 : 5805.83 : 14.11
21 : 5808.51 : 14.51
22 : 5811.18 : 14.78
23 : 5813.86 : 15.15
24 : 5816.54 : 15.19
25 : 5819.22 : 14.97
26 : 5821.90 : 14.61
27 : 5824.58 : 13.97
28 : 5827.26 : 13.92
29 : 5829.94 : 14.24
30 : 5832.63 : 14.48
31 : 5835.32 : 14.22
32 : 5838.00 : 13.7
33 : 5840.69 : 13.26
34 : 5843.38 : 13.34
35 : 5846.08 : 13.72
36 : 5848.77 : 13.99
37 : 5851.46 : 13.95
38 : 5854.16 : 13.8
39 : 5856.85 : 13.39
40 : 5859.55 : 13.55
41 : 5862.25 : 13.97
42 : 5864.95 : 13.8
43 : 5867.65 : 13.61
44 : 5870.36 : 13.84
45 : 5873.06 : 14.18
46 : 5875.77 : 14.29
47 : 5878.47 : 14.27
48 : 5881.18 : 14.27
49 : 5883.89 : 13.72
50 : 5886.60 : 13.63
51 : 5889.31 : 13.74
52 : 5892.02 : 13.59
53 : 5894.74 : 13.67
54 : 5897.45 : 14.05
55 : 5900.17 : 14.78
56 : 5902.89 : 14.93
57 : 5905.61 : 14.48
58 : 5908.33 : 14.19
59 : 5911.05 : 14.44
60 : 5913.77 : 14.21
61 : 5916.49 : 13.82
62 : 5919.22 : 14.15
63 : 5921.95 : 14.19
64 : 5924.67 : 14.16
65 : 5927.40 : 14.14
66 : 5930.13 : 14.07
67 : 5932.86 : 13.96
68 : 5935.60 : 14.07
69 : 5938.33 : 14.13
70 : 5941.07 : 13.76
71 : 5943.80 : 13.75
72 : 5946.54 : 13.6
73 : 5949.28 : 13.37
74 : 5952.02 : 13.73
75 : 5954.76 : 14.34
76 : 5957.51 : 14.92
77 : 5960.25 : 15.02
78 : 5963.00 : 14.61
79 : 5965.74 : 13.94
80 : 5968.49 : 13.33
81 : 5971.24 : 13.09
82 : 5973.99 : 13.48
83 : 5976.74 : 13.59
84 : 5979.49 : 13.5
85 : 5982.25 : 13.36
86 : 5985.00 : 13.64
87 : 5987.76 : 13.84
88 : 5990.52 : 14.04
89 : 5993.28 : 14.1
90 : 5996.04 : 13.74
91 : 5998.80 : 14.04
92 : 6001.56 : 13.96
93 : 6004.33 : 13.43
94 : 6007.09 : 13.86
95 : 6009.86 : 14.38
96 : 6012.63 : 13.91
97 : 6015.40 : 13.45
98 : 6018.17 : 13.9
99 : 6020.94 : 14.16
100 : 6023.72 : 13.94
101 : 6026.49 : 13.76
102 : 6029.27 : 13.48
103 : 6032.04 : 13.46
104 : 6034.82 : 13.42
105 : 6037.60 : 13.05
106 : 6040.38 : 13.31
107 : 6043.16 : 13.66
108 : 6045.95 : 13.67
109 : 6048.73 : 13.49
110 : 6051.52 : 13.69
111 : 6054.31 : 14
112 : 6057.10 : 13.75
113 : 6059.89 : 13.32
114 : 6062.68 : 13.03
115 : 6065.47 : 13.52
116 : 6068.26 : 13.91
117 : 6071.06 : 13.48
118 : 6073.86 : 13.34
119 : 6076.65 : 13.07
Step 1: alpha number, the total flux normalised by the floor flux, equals 14.5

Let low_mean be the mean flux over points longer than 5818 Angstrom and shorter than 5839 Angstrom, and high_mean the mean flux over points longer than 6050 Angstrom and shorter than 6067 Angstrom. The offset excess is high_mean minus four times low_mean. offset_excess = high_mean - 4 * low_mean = -43.5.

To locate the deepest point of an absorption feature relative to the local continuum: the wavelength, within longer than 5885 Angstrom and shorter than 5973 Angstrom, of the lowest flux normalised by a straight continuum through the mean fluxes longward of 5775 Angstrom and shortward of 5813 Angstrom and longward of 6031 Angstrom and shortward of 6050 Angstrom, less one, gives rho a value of 5971.24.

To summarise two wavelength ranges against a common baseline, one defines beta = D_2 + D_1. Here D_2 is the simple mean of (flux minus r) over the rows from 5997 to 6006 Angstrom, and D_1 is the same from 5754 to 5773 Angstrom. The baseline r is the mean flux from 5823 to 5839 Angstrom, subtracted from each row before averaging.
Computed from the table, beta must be 0.3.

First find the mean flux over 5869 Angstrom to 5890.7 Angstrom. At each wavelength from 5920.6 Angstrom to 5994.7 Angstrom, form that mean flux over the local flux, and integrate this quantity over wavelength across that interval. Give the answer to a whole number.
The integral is 75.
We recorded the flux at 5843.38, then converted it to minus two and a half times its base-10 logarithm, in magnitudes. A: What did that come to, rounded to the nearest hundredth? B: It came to -2.81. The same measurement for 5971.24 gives -2.79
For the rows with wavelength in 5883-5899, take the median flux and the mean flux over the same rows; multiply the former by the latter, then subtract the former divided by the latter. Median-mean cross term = 187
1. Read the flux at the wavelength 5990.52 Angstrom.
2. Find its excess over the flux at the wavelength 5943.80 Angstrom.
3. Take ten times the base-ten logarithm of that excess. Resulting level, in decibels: -5.4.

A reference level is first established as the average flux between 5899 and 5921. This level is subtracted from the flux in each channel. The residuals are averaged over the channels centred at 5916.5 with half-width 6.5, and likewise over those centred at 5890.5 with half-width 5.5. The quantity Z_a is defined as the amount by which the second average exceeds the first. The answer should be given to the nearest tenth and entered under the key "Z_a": -0.5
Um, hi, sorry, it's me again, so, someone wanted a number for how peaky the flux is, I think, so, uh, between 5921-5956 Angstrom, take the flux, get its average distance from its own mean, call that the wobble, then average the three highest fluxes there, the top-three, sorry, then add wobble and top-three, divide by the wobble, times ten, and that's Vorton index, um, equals 623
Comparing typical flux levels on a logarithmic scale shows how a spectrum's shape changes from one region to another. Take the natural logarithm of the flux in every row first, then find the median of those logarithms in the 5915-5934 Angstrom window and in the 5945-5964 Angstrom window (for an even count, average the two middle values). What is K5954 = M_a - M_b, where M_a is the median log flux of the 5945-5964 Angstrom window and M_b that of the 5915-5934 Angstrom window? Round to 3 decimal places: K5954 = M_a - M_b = 0.014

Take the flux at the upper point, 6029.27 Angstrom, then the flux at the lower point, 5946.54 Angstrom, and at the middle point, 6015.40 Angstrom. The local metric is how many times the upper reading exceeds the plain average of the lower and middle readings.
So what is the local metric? 1.00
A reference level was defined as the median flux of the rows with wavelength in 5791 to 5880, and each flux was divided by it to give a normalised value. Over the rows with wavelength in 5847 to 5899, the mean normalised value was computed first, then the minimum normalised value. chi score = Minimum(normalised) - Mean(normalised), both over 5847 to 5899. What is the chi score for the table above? -0.034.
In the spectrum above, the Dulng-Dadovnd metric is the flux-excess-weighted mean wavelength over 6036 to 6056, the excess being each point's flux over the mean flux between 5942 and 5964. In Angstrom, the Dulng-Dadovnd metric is 6043.7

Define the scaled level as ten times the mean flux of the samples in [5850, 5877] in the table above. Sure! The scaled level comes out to 138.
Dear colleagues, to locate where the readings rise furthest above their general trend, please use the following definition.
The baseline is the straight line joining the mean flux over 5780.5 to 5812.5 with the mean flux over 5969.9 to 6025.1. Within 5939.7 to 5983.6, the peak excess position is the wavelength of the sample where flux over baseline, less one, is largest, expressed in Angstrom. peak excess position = 5960.25 Angstrom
